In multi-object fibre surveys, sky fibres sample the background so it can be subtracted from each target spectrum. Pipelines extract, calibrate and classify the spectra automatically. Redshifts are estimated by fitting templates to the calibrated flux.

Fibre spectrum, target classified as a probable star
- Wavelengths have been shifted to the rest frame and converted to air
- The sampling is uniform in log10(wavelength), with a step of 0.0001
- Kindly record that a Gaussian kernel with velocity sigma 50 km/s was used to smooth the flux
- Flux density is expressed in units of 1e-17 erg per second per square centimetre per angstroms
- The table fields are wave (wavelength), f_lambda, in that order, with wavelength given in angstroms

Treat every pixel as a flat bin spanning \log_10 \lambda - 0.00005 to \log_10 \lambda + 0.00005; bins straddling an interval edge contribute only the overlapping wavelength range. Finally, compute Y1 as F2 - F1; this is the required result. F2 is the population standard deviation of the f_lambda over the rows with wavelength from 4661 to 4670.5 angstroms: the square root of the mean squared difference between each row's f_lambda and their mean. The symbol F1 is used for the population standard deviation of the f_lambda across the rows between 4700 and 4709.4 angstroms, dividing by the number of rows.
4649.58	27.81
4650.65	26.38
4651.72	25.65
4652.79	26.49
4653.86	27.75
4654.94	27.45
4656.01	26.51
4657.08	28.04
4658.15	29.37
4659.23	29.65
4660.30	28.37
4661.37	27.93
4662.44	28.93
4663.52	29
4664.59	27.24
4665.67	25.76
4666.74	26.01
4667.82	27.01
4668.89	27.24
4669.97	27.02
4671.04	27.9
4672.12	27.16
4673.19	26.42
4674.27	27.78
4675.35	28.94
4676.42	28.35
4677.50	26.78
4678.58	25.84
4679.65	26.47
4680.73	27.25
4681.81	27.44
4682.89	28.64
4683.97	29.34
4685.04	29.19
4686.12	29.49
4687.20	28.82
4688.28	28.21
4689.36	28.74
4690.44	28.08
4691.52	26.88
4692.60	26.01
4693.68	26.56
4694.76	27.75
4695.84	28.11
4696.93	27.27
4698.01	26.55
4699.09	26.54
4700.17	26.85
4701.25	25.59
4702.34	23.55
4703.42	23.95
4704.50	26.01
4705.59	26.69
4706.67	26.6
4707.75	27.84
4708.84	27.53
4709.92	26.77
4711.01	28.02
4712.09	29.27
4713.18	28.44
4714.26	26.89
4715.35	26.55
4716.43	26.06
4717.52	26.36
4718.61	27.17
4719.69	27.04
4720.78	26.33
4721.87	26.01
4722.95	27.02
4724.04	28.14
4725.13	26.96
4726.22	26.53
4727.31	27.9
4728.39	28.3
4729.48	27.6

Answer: -0.34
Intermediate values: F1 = 1.4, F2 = 1.06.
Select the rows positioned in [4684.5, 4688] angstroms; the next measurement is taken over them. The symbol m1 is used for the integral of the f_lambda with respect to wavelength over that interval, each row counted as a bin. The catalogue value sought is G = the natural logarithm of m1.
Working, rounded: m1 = 102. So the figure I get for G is 4.63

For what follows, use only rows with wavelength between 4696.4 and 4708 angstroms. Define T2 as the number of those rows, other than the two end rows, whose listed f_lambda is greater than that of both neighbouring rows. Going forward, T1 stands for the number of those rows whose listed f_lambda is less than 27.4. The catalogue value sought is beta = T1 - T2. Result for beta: 8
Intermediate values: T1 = 10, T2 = 2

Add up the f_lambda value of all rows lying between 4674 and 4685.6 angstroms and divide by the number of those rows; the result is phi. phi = 27.8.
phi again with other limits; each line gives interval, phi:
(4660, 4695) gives 27.7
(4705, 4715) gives 27.6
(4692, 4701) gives 27.0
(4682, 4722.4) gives 27.2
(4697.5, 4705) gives 25.6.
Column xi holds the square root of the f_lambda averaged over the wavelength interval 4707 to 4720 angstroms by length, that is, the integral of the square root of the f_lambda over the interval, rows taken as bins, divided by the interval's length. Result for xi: 5.23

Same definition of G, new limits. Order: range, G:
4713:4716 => 4.40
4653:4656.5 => 4.55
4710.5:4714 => 4.60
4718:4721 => 4.39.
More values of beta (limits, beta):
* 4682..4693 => -1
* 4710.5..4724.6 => 7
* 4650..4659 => 3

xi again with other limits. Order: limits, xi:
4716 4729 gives 5.20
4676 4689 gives 5.29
